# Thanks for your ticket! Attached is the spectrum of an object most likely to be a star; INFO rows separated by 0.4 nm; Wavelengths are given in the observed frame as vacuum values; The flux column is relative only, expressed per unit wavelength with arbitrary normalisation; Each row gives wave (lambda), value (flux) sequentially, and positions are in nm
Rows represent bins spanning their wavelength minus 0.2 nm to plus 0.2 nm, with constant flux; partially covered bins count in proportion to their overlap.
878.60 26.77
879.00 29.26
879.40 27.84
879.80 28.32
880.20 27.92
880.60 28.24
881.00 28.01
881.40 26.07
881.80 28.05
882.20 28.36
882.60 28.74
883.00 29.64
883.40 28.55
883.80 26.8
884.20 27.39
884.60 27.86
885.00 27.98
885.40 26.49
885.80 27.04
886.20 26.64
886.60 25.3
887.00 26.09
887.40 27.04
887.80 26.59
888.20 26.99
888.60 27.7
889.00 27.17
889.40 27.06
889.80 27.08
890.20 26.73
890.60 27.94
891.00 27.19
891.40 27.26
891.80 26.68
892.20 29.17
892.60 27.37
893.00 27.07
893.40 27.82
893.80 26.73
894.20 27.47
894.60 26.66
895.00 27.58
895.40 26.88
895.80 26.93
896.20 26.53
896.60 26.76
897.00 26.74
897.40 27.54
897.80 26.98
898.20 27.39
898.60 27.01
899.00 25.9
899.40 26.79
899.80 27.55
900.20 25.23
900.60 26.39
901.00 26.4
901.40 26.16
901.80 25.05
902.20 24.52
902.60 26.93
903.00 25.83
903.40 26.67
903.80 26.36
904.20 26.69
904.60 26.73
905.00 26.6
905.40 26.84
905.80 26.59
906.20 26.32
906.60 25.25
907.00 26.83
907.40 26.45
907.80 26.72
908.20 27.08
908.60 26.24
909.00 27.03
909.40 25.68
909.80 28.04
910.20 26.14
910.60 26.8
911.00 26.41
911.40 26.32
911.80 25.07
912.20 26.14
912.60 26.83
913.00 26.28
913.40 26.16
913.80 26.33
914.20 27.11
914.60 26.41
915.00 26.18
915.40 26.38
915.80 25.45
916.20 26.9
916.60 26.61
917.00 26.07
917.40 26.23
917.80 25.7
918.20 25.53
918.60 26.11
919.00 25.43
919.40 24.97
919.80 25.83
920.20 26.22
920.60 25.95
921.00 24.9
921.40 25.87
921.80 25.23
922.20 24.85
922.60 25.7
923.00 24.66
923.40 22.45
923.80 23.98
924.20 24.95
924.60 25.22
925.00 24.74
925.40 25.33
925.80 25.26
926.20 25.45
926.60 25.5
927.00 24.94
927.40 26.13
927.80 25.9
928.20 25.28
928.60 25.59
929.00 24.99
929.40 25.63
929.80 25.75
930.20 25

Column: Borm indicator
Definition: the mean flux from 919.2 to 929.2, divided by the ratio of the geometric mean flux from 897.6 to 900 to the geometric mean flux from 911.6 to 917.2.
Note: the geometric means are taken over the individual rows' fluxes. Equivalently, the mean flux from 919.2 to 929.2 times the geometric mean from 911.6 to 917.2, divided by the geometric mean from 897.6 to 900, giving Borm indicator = 24.6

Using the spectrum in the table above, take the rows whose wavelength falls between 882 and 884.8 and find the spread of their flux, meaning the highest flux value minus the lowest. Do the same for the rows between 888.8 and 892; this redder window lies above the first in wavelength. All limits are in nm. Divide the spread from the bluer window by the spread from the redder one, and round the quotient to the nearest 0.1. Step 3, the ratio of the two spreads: 2.3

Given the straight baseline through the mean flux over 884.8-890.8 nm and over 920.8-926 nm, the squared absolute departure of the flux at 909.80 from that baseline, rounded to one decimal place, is 5.7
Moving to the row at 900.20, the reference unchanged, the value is 0.9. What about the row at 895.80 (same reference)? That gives 0.2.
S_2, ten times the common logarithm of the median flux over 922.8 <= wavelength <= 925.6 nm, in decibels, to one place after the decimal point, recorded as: 13.9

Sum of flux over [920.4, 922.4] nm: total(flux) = 127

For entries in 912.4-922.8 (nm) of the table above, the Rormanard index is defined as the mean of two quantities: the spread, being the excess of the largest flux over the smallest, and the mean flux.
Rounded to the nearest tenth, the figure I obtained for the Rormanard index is 14.1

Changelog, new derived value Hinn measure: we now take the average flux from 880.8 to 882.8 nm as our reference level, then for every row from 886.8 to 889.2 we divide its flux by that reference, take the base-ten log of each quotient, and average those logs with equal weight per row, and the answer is -0.015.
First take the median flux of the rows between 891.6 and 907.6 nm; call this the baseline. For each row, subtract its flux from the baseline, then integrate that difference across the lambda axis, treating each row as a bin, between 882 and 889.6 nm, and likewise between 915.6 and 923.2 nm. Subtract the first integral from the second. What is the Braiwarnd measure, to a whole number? 12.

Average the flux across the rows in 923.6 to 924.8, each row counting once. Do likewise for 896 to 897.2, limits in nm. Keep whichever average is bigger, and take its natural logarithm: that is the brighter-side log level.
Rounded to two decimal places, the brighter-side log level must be 3.28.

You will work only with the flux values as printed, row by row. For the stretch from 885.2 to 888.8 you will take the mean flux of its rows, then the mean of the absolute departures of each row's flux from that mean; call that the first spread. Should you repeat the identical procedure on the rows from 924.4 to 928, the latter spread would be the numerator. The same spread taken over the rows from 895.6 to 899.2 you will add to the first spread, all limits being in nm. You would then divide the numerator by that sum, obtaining 0.39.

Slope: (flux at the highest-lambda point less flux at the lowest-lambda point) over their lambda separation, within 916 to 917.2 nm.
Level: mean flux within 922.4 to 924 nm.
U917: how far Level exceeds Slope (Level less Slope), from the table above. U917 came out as 25.2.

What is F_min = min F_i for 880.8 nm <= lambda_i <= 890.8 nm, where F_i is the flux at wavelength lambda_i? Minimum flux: 25.3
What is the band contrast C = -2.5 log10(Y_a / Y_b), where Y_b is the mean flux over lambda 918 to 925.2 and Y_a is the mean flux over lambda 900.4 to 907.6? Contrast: -0.047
